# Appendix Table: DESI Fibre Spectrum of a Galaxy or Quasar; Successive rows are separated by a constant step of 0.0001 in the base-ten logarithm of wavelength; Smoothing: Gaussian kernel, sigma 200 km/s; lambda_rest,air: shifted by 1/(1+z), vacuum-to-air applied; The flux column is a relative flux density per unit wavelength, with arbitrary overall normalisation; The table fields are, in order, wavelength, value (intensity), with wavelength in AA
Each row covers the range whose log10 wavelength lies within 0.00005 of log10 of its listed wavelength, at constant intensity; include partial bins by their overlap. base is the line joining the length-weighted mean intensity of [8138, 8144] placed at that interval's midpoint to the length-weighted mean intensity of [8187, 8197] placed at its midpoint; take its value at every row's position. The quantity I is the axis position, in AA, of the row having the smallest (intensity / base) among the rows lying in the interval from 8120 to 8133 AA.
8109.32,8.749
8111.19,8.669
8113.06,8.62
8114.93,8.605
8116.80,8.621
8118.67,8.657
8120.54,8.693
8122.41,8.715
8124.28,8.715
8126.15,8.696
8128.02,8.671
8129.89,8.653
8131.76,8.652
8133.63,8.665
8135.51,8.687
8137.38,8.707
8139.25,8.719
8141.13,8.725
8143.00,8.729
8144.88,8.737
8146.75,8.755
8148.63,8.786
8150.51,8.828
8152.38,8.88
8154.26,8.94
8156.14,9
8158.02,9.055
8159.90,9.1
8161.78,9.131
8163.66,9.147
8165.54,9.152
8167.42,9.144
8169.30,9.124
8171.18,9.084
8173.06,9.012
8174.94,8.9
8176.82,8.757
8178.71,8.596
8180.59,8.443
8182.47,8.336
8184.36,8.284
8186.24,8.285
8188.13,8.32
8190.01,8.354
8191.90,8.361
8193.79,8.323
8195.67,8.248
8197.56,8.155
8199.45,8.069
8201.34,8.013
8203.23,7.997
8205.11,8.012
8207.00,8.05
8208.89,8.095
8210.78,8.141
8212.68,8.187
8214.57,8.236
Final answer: 8120.54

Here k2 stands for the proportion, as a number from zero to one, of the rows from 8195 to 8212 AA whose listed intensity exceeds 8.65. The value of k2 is 0.00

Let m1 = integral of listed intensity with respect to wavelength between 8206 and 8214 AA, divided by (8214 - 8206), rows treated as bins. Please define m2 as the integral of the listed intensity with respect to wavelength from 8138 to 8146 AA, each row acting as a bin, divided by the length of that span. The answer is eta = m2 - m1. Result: 0.6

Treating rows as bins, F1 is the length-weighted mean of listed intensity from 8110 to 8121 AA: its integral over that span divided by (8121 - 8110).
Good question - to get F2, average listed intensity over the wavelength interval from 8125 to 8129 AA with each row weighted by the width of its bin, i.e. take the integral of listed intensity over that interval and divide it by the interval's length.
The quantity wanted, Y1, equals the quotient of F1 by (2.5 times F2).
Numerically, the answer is 0.397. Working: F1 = 8.64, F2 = 8.69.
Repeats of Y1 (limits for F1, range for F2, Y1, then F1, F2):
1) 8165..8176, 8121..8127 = 0.417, 9.07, 8.71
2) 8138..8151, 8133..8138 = 0.403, 8.75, 8.68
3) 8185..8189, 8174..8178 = 0.377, 8.30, 8.81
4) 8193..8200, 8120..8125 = 0.377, 8.21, 8.71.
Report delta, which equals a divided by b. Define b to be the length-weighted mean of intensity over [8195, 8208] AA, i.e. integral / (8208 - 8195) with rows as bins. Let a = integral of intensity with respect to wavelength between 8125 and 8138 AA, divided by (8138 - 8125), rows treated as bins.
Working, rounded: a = 8.68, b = 8.07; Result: 1.07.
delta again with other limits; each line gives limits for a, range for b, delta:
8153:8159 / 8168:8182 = 1.02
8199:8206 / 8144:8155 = 0.91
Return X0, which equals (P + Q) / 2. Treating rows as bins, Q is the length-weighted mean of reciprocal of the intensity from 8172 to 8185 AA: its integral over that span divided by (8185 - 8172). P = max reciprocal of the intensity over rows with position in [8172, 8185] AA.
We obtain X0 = 0.118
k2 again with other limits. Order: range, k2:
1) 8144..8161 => 1.00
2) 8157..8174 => 1.00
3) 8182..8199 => 0.00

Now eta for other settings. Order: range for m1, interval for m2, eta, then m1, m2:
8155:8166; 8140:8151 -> -0.3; 9.1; 8.75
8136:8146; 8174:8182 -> -0.1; 8.7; 8.66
